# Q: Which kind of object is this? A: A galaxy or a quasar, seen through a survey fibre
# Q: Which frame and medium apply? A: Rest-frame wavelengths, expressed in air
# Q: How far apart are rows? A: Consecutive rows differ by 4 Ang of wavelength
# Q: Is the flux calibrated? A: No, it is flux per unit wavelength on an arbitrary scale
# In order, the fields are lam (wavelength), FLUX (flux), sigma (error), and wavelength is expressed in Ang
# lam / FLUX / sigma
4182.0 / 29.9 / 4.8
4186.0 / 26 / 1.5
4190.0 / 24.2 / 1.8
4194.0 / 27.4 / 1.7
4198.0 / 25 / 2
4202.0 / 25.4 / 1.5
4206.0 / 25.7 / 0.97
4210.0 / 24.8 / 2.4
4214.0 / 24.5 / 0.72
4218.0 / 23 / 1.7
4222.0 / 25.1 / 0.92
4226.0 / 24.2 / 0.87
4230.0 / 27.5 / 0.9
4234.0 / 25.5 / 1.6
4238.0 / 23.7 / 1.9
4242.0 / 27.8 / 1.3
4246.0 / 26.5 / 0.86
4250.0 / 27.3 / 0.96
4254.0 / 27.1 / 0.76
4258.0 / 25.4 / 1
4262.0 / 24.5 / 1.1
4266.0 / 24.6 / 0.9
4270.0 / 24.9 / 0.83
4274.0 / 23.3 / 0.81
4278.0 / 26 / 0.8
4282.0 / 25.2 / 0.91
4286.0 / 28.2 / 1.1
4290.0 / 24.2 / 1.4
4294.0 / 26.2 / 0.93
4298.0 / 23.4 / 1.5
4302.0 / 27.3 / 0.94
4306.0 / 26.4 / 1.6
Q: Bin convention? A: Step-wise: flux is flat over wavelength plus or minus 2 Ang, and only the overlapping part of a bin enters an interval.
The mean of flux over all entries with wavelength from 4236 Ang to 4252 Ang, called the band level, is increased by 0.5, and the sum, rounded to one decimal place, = 26.8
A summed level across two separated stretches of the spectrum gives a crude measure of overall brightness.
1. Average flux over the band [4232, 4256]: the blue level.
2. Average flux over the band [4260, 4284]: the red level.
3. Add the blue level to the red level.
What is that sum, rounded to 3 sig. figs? 51.1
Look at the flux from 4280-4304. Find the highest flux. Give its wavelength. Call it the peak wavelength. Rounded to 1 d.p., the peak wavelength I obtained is 4286.0 Ang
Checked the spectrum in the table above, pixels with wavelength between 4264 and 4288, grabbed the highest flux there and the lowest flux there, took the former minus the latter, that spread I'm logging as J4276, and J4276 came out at 4.9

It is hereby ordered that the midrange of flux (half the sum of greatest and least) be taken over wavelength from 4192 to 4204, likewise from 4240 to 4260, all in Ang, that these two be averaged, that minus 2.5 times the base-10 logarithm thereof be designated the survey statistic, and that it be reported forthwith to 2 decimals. -3.55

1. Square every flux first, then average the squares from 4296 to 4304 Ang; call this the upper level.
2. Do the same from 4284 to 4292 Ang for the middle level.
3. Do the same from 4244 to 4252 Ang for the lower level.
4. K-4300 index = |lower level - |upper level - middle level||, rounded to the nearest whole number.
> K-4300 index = 680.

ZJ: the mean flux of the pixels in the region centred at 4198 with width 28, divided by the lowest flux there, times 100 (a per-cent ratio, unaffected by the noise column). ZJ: 105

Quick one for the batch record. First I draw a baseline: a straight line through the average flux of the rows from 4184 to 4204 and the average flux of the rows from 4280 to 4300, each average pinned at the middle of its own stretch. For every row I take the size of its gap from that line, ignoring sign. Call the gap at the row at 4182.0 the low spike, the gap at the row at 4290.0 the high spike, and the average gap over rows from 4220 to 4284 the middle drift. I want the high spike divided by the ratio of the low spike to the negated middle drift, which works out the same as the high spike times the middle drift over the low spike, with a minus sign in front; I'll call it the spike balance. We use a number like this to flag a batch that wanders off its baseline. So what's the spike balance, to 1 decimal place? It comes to -0.3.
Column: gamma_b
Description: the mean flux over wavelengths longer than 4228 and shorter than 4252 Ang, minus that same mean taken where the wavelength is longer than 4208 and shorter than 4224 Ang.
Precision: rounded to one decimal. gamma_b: 2.0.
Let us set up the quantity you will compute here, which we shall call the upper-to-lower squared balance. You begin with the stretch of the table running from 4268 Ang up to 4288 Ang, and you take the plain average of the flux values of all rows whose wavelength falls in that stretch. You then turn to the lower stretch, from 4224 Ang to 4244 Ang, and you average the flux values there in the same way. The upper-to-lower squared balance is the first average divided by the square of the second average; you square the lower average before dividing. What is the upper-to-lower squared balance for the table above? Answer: 0.0385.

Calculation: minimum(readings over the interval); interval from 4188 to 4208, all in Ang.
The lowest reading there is 24.2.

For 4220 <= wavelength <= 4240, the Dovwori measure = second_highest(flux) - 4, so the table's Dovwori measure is 21.5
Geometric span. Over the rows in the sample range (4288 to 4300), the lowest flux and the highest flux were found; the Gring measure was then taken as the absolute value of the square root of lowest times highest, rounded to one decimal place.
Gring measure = 24.8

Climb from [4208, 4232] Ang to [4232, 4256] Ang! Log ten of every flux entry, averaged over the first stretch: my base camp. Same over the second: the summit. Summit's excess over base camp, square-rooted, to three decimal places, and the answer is 0.158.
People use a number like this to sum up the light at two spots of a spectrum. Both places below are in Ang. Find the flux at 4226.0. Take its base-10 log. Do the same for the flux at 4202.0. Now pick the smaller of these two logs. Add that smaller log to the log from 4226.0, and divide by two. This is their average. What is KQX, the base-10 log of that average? 0.141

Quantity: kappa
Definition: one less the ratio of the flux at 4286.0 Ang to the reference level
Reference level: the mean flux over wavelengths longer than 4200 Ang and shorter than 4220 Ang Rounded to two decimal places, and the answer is -0.14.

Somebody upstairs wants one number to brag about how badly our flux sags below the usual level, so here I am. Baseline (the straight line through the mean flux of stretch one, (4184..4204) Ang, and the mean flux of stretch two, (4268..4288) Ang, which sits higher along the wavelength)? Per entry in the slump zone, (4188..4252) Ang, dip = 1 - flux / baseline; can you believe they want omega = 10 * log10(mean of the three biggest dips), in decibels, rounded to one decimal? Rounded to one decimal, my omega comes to -11.2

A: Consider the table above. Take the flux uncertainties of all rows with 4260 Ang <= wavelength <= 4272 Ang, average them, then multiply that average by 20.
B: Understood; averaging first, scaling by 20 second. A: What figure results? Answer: 18.9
